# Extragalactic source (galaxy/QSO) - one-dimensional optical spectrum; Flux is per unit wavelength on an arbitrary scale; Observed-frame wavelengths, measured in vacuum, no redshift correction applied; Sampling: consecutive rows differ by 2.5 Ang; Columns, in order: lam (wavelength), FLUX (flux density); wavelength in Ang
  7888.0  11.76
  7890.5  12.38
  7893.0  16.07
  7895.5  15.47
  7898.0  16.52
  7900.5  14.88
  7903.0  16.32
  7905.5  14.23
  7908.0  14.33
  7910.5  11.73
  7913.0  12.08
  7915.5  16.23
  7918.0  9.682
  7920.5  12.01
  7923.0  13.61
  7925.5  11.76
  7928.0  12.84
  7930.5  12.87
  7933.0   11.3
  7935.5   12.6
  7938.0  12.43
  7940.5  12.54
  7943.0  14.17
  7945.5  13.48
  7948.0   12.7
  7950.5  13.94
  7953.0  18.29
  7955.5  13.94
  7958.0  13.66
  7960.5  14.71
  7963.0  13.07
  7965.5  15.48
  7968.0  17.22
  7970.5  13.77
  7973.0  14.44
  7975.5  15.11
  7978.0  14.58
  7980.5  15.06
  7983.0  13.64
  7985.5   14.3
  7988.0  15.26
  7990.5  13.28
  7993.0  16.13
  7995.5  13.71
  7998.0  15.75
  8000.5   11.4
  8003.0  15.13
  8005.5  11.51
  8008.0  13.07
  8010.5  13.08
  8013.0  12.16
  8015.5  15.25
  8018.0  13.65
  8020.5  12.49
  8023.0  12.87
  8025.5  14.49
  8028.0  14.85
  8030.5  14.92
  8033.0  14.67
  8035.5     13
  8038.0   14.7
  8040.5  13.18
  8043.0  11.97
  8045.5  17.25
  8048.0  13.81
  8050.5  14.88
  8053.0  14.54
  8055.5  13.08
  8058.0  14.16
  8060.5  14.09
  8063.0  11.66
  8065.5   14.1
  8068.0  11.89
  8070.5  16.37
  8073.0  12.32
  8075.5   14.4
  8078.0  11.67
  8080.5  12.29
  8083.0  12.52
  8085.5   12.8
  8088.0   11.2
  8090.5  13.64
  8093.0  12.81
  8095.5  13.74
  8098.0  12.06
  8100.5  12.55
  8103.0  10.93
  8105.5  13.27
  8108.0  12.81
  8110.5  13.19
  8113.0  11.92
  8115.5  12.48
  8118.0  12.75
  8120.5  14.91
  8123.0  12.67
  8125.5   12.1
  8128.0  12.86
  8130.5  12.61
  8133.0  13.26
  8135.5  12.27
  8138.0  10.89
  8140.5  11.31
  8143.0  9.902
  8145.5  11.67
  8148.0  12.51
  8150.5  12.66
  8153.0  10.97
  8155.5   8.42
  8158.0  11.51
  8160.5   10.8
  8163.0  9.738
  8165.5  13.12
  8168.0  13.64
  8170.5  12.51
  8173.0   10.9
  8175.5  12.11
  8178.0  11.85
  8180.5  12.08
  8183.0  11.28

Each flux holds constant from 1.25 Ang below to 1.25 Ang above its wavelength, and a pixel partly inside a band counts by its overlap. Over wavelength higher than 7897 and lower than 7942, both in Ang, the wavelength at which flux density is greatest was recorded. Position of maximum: 7898.0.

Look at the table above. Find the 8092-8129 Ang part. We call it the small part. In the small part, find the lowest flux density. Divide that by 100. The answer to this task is 0.109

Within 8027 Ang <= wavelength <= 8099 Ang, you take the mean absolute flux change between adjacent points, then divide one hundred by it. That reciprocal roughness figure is 58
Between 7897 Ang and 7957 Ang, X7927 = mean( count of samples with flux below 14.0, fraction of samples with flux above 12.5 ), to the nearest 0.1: 8.4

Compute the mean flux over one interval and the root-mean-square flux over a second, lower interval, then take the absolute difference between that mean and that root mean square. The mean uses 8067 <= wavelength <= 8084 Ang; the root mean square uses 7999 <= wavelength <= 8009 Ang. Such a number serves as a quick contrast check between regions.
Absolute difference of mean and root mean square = 0.2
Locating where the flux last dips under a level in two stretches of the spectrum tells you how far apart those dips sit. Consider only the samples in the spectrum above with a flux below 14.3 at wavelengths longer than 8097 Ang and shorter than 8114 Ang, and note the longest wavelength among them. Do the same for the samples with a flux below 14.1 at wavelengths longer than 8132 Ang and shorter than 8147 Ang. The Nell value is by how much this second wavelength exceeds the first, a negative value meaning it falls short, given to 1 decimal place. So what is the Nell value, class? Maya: 32.5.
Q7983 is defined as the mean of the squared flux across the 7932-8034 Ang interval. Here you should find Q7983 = 198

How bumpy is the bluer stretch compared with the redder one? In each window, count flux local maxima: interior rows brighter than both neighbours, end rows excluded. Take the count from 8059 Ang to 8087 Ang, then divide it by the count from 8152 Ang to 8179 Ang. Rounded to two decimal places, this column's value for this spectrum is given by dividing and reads 1.00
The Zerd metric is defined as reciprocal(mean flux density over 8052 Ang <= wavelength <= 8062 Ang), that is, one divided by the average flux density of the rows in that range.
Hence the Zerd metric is 0.072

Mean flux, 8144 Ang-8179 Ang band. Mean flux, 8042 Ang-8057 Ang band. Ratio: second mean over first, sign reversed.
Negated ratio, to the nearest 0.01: -1.23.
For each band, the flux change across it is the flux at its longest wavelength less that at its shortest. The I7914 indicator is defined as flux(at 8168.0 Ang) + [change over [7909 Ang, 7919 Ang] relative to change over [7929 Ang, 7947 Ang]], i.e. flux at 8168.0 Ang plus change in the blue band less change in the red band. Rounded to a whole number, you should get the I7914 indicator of 11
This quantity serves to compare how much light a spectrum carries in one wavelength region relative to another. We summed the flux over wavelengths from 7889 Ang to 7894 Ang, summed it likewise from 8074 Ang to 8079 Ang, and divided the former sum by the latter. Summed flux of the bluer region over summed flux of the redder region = 1.09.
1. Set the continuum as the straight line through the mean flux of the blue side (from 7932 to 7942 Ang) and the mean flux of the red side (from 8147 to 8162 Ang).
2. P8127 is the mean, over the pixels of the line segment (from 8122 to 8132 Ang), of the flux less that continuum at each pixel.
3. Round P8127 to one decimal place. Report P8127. 1.3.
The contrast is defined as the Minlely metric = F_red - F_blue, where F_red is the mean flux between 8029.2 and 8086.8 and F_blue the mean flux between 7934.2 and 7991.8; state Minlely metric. -0.58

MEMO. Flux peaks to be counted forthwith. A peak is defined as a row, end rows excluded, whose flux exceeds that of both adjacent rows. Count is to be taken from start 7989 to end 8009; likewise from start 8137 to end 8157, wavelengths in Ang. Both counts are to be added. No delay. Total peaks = 5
